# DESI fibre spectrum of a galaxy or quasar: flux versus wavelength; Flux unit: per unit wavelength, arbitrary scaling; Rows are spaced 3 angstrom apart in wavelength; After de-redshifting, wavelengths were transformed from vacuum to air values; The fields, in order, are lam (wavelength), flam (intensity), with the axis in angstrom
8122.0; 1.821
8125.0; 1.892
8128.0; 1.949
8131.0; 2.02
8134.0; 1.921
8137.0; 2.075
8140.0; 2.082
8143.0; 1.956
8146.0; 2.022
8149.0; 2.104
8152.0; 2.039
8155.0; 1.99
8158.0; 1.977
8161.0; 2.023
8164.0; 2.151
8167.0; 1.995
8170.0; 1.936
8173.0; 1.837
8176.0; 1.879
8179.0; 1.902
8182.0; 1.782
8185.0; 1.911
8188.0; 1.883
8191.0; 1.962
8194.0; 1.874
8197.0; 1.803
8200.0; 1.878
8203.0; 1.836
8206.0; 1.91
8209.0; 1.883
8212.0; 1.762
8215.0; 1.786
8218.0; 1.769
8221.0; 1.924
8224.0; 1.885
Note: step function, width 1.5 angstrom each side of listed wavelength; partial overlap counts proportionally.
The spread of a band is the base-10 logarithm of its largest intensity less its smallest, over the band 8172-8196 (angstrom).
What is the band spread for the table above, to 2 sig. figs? -0.74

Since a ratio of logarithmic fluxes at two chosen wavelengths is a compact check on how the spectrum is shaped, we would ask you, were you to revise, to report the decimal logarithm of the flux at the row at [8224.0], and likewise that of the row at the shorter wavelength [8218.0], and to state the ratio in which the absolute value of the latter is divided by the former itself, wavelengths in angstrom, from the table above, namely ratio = 0.90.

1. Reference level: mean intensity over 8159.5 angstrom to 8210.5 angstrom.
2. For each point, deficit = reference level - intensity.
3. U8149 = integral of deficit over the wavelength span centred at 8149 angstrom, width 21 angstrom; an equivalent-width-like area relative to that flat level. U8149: -2.4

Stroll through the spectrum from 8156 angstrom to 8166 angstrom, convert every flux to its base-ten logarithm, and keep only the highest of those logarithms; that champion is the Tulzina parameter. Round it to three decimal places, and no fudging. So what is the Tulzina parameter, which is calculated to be 0.333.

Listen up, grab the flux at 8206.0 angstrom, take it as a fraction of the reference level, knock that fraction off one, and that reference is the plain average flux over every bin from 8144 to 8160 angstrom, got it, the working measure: 0.06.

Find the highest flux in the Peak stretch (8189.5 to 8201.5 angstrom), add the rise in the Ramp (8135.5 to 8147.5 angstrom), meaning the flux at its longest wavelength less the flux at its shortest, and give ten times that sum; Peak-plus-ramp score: 19.1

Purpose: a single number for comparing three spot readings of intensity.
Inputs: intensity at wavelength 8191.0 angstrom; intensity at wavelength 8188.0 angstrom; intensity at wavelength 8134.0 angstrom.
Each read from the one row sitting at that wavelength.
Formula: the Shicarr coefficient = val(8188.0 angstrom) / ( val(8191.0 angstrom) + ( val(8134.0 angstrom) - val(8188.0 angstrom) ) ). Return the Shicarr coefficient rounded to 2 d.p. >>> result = 0.94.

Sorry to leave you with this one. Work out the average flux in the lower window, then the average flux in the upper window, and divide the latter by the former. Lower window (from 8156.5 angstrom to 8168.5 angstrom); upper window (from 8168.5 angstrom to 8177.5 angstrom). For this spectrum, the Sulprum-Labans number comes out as 0.93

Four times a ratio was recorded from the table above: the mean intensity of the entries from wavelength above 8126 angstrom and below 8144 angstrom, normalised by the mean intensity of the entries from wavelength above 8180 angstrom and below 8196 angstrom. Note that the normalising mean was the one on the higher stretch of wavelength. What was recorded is 4.25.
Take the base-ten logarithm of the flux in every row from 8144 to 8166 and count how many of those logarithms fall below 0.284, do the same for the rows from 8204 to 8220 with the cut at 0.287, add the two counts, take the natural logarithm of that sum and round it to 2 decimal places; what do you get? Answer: 1.61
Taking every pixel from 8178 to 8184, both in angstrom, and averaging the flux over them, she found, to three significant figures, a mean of 1.84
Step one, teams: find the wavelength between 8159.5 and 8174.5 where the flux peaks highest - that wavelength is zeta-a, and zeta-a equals 8164.0 angstrom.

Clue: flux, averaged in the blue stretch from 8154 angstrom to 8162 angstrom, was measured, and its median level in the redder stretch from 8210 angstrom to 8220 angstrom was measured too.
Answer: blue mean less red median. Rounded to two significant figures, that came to 0.23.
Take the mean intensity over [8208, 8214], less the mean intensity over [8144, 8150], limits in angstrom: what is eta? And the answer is -0.24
